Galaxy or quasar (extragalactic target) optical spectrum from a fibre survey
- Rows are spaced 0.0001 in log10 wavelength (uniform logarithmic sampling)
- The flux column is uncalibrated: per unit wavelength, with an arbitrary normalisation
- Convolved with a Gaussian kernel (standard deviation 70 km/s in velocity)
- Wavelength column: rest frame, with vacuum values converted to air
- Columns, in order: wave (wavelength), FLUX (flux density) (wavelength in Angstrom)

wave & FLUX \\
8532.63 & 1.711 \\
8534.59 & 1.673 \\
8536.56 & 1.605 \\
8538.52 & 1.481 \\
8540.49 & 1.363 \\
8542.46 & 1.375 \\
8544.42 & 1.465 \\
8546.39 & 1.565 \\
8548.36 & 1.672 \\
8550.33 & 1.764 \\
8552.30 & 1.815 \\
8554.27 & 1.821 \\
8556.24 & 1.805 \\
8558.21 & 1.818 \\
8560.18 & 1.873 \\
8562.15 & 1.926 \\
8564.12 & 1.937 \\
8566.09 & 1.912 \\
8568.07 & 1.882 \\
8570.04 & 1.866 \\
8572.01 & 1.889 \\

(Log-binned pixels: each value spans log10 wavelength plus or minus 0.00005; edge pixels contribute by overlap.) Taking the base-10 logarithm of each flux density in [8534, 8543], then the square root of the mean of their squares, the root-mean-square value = 0.18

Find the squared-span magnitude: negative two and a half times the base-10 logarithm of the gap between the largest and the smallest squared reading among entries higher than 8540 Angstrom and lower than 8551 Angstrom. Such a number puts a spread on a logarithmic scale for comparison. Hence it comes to -0.25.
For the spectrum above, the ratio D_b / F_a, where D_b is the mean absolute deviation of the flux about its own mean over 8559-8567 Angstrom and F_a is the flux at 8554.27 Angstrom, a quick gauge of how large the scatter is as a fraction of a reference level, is 0.011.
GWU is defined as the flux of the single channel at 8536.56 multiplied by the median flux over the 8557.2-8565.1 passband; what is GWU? 3.05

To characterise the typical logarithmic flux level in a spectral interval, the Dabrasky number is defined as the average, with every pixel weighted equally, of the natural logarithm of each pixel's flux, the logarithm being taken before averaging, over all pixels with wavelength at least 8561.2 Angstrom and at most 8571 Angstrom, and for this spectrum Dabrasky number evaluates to 0.64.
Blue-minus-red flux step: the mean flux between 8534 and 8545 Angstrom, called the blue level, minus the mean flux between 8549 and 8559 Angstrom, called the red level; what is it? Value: -0.311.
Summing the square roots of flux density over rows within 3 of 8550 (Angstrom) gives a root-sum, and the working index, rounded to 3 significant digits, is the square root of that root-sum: 1.99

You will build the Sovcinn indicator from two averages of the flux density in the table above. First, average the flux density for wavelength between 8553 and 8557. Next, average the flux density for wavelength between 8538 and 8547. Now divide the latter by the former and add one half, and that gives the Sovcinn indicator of 1.30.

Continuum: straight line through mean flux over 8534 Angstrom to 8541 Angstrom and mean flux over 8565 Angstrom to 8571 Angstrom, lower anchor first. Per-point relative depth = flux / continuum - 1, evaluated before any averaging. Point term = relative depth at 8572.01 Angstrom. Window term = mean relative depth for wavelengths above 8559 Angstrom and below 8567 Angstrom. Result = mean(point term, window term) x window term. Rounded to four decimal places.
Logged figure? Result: 0.0005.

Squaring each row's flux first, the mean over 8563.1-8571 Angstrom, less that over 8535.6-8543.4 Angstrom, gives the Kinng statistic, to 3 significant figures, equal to 1.48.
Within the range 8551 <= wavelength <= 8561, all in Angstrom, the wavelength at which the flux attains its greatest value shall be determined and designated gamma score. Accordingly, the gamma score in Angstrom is 8560.18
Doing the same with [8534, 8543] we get 8534.59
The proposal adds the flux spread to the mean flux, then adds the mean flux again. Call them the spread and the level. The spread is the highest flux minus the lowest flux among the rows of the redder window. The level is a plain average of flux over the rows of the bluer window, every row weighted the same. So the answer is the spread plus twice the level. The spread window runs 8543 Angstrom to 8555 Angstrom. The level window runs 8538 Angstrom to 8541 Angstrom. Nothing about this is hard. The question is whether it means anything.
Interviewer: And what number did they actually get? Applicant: 3.20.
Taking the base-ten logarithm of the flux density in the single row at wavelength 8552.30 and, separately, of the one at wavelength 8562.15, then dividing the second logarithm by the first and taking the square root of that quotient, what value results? 1.05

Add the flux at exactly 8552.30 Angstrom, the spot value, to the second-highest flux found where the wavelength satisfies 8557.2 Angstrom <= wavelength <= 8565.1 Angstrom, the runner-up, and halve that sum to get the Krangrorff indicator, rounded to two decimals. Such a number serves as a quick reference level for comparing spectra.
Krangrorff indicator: 1.87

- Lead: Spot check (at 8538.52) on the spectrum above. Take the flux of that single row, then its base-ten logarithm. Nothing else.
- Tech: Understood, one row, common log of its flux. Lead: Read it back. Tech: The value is 0.17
